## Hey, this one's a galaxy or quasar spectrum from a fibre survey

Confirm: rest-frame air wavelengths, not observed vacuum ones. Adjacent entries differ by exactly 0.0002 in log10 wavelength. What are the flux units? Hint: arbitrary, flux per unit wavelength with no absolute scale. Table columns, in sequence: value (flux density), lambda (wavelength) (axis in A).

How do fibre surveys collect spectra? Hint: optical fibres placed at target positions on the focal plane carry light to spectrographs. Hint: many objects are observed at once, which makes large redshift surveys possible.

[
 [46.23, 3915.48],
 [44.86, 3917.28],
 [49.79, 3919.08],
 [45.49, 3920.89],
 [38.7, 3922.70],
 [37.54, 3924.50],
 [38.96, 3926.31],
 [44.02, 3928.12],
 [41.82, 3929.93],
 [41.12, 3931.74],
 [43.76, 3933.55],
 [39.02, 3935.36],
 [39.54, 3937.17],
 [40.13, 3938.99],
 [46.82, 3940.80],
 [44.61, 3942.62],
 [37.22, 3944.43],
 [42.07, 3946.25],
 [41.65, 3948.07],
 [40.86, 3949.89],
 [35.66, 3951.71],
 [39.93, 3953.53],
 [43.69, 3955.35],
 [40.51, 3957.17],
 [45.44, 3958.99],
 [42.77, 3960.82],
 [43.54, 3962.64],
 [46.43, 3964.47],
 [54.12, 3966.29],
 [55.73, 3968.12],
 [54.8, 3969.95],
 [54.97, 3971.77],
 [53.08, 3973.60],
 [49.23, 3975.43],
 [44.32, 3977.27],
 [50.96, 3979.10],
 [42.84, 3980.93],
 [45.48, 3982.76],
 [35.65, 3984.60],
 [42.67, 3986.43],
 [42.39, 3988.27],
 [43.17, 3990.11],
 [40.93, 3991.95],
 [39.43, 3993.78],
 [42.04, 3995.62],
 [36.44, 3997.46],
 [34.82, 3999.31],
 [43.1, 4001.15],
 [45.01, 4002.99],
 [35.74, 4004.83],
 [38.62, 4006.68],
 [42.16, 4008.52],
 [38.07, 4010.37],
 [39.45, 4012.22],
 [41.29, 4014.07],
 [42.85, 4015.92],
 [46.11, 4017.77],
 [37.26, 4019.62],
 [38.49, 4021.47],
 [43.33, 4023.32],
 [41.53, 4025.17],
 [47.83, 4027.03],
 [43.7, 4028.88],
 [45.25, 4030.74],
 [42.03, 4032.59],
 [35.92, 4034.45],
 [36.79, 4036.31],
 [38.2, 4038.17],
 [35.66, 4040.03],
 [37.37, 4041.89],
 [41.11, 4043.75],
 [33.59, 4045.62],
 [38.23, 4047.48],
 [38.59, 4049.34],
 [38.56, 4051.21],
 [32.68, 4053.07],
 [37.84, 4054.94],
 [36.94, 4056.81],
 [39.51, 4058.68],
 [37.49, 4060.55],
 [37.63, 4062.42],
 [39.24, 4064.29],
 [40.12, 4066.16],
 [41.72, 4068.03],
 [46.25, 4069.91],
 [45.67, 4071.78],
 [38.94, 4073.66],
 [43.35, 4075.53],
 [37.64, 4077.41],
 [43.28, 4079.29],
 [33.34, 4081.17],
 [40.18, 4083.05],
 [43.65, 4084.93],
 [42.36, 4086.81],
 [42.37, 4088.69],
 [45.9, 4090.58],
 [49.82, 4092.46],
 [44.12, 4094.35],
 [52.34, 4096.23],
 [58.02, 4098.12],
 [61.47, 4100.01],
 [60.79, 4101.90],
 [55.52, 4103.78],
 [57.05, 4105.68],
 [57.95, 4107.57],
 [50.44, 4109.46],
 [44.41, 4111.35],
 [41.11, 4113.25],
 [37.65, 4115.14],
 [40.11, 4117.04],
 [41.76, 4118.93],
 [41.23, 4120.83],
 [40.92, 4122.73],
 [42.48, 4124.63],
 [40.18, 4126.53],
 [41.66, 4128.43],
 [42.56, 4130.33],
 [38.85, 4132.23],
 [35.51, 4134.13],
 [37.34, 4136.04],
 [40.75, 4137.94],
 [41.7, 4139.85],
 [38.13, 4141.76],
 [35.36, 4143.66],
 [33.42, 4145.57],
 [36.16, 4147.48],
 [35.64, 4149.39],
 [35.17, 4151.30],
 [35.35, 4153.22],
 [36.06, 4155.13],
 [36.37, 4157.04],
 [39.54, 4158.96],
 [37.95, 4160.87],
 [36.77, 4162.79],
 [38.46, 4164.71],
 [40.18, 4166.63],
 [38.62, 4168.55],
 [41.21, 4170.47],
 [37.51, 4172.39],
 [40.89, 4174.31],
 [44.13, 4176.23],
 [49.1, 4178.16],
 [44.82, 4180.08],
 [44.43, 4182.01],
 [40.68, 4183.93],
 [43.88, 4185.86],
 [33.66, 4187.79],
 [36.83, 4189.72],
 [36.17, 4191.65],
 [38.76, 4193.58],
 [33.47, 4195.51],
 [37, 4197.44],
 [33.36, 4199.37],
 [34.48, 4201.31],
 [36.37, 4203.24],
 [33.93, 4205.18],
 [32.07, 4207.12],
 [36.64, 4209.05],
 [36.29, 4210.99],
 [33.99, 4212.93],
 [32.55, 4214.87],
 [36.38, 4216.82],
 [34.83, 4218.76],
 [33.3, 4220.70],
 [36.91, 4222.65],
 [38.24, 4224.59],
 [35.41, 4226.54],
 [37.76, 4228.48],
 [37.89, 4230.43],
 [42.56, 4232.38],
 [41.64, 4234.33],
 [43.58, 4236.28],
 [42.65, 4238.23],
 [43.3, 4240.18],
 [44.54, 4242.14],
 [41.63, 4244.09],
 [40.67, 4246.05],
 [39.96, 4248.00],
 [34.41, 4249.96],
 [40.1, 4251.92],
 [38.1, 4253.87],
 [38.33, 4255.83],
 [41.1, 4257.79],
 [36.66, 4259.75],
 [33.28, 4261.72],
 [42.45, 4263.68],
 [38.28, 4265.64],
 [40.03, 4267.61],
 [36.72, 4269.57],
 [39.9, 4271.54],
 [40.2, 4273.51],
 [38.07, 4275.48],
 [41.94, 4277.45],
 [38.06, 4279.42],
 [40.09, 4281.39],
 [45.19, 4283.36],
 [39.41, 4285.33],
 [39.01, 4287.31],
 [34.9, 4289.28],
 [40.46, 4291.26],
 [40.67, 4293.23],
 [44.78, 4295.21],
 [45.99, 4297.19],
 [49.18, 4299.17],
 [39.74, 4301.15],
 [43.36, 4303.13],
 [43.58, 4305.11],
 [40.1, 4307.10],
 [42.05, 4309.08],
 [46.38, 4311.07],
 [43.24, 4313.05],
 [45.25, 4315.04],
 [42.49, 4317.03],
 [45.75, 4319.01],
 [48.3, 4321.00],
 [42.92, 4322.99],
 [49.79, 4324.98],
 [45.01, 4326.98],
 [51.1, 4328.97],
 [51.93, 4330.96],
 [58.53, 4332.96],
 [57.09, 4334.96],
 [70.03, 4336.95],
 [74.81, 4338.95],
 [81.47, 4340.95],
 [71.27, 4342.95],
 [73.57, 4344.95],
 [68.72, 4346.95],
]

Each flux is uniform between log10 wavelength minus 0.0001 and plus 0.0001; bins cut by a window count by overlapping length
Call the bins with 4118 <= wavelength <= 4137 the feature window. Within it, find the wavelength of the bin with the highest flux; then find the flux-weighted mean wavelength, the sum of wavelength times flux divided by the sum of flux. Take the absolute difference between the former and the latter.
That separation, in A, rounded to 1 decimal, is 3.1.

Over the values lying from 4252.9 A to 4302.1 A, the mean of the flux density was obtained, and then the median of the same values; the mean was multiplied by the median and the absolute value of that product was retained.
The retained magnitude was 1600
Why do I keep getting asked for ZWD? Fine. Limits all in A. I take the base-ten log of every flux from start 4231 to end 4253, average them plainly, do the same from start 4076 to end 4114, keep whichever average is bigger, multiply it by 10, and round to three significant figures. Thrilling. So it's 16.8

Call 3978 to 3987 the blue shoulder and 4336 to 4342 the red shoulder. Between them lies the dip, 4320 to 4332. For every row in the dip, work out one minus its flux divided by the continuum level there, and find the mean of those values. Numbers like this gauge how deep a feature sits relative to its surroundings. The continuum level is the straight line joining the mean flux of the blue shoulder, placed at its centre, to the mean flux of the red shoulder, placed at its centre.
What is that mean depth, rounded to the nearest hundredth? 0.35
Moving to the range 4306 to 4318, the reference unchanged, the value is 0.41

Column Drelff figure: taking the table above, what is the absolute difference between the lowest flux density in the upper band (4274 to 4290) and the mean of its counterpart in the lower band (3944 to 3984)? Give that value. 11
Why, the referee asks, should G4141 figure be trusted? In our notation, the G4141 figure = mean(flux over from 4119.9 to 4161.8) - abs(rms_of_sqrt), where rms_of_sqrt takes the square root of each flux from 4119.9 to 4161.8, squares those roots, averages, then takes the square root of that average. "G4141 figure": 32.1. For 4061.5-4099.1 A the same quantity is 36.7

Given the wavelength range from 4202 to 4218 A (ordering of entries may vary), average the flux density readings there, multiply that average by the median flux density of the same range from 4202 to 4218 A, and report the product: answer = 1222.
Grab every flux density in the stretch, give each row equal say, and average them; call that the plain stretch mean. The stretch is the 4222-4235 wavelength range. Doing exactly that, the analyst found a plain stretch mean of 39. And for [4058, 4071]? 40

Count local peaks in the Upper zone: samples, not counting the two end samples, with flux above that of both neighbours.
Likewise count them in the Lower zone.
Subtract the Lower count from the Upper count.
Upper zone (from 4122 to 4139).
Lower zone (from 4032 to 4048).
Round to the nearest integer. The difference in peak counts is 0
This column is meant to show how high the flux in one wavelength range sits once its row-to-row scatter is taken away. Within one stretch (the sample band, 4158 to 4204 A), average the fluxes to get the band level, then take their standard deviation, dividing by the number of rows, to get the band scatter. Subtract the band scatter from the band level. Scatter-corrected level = 35.2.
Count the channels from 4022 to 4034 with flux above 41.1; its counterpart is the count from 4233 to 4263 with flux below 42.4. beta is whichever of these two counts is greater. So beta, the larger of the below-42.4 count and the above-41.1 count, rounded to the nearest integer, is 11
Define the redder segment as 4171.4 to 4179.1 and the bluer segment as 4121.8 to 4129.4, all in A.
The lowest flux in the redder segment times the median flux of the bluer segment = 1549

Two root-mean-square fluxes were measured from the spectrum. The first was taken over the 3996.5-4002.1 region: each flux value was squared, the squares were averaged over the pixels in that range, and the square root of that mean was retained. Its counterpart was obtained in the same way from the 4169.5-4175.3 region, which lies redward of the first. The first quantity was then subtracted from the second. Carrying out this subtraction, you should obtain 1.6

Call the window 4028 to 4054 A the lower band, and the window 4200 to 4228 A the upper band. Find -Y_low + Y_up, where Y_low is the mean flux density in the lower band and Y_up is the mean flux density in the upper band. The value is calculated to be -3.3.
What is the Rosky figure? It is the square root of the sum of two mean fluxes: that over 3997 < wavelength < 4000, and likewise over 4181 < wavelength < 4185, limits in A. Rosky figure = 8.84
